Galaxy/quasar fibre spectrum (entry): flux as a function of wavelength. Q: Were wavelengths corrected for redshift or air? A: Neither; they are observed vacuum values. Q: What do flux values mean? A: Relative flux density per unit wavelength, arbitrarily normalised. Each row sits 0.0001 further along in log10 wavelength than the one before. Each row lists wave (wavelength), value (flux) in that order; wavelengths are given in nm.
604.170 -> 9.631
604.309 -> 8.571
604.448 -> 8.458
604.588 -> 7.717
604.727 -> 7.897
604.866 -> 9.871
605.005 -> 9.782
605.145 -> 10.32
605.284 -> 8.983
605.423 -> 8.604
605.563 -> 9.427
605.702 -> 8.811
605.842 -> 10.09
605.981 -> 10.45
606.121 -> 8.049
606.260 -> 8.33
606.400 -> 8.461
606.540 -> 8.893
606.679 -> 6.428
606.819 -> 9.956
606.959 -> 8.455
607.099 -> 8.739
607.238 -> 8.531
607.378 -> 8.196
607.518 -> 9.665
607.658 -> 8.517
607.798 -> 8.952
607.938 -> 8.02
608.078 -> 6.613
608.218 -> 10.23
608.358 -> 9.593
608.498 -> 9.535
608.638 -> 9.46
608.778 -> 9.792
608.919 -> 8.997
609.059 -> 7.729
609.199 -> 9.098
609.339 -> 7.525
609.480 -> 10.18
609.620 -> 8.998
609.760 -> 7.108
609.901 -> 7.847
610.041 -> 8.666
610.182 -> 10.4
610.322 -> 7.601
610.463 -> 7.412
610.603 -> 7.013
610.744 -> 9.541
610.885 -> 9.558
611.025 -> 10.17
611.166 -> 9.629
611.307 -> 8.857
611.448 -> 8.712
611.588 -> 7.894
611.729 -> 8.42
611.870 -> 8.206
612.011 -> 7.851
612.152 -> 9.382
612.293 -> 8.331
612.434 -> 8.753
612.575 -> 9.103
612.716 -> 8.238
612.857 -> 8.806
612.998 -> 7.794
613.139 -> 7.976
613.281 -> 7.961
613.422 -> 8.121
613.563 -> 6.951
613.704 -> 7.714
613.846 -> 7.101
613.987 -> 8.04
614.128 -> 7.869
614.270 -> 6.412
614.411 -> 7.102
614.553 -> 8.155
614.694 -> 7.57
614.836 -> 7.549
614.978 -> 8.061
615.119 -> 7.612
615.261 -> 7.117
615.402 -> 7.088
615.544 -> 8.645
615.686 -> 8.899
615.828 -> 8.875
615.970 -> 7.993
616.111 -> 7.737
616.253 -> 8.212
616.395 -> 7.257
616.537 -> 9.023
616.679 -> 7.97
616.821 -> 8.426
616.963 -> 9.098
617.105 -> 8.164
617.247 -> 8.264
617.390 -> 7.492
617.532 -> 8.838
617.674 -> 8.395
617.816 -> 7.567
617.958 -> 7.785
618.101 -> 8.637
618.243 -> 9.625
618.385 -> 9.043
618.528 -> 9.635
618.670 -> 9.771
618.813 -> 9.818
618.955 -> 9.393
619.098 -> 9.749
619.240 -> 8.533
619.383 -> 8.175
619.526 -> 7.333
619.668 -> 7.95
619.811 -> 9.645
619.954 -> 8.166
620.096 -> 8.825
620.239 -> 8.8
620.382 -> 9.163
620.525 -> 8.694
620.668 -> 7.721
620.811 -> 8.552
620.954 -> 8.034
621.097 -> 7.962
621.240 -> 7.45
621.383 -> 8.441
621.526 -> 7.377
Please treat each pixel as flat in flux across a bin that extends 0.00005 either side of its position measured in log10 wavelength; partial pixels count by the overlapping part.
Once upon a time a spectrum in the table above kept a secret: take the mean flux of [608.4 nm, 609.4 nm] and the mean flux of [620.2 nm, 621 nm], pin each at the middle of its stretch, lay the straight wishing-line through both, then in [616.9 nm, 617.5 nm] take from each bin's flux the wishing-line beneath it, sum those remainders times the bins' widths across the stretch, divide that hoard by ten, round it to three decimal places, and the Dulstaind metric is -0.020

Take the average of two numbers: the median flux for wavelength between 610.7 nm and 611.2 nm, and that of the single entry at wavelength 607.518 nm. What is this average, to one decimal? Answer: 9.6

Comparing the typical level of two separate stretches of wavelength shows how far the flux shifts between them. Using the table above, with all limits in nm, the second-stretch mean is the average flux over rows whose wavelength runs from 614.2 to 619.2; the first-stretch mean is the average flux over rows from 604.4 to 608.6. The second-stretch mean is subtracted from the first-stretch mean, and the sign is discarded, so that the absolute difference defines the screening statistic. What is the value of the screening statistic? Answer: 0.54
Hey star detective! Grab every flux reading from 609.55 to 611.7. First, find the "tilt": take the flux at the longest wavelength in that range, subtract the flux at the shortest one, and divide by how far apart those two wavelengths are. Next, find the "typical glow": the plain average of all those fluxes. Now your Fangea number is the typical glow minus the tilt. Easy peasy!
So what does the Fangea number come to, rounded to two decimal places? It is 9.19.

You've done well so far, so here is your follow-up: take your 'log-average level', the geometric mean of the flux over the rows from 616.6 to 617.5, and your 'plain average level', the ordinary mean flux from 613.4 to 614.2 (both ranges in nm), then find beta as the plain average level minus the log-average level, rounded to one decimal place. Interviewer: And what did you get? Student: -0.6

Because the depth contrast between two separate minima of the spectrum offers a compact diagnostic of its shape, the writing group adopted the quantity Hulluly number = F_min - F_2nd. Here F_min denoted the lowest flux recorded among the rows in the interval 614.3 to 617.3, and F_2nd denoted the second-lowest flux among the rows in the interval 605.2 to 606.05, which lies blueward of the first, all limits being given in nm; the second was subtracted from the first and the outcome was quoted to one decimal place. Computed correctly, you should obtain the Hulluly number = -1.7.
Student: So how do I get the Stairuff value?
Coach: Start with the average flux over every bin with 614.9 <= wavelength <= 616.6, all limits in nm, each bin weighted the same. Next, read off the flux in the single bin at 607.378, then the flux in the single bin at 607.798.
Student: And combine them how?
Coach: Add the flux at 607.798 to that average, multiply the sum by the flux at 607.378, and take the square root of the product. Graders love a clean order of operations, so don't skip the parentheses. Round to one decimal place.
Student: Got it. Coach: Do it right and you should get 11.8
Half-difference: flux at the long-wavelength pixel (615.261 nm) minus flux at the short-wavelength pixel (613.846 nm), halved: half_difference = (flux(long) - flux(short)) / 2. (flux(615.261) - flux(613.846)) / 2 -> 0.0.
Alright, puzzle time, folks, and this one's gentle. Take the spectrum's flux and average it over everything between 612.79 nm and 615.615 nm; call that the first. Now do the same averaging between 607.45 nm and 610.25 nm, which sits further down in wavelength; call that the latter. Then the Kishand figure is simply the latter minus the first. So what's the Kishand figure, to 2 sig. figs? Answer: 1.2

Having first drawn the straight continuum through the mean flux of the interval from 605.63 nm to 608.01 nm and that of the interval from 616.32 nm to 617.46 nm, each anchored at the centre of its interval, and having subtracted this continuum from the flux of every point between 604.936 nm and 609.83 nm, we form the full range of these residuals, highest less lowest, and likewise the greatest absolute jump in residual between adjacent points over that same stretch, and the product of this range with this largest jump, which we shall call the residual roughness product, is 14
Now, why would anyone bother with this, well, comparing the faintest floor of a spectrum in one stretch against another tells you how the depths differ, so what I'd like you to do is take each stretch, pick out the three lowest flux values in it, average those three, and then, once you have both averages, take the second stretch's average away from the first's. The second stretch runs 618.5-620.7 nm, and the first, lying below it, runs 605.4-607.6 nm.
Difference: -0.1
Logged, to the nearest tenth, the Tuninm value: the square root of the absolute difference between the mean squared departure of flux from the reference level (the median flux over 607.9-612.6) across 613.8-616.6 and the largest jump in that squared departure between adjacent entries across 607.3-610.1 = 1.7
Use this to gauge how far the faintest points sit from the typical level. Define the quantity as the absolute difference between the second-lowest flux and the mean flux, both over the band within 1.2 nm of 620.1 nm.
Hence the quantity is 1.03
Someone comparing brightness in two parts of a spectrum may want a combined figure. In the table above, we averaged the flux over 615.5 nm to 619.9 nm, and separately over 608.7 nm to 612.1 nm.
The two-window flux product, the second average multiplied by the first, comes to 74.1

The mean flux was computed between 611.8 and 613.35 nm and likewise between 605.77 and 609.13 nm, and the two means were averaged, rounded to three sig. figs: 8.61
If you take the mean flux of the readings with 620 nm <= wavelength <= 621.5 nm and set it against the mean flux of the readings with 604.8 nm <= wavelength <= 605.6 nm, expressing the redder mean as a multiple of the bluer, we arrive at 0.88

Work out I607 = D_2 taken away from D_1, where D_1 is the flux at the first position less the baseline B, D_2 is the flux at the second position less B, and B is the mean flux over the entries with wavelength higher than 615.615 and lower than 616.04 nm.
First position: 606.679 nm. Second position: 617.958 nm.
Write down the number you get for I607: -1.4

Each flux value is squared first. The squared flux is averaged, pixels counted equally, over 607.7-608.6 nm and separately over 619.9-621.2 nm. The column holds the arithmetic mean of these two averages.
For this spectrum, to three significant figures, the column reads 75.3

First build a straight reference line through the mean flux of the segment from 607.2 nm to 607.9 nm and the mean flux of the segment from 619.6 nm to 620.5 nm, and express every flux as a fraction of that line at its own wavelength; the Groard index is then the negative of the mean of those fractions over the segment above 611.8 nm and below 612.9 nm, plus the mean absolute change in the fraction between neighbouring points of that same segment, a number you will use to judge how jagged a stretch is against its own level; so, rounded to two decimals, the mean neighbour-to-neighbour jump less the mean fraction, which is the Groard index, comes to -0.90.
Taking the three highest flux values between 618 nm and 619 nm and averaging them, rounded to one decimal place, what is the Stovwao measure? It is 9.7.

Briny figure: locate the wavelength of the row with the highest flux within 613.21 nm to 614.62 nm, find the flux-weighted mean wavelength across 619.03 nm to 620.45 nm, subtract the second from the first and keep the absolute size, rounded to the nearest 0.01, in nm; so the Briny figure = 5.19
